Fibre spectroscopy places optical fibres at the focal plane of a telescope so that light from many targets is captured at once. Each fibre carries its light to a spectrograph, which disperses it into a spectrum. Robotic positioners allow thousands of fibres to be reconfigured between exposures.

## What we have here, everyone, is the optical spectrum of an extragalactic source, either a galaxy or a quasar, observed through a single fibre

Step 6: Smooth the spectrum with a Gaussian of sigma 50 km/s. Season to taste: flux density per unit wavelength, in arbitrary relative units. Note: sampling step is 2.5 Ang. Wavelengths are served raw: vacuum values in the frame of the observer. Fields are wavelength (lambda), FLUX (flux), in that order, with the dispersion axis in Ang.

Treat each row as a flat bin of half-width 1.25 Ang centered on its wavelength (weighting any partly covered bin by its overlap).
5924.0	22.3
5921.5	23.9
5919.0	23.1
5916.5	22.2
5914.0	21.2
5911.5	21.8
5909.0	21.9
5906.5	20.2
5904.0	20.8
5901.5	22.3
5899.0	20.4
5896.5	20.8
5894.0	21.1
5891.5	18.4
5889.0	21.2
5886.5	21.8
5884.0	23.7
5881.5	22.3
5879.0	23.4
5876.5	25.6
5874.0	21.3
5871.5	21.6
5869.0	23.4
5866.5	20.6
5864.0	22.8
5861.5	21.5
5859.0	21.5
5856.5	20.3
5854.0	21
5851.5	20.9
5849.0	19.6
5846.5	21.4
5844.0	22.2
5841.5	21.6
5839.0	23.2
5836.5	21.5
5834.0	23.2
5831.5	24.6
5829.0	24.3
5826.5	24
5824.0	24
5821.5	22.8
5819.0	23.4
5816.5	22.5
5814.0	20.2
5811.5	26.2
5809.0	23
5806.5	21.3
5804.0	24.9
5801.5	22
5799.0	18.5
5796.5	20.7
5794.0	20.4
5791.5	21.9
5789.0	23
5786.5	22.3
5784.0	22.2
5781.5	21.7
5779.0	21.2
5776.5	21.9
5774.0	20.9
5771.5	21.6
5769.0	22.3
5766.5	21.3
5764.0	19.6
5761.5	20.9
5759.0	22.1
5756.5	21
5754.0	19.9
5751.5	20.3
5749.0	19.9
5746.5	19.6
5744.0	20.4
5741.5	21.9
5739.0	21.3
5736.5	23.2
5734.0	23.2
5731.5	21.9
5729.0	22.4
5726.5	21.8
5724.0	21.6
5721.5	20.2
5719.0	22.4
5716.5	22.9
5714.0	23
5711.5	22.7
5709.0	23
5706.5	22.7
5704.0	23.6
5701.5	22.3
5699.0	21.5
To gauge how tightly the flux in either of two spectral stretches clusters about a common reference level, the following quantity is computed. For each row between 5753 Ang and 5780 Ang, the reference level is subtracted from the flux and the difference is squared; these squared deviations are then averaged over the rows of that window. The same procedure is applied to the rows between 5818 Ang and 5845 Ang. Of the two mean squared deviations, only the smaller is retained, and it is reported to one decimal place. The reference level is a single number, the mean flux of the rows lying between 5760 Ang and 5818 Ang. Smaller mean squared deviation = 1.0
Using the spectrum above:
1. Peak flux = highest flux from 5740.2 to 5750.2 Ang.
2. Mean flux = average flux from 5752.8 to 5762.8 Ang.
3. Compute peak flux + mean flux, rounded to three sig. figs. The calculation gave 42.9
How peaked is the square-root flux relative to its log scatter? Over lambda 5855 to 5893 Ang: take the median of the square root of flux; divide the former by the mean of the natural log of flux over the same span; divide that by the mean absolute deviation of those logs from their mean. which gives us 26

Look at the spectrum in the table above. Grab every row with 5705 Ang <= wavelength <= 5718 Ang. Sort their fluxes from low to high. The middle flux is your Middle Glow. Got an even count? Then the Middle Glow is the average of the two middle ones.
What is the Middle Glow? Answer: 22.9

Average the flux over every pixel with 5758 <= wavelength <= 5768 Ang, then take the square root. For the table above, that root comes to 4.58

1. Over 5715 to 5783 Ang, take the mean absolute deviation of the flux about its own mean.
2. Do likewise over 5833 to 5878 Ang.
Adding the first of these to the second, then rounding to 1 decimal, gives 1.9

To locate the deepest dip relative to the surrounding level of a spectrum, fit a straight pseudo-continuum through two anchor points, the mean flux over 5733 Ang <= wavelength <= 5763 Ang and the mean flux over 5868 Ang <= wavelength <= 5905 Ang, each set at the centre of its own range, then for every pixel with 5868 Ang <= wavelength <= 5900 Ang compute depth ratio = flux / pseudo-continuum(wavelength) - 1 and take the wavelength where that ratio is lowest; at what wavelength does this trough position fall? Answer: 5891.5 Ang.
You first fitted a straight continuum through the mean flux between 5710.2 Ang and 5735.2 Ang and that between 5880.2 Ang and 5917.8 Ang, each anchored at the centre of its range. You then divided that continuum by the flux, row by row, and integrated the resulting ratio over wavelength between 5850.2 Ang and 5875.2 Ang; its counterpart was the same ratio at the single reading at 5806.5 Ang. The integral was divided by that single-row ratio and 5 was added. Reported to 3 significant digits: 29.5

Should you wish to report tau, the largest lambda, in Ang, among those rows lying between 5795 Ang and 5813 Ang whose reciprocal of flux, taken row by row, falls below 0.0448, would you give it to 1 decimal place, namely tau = 5811.5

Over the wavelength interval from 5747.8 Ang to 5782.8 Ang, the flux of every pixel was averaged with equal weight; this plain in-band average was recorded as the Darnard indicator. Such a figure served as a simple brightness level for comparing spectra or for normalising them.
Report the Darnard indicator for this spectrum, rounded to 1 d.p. 21.0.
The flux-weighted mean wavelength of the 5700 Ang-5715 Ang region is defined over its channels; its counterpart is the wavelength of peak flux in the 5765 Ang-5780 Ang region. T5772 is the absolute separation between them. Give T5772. 61.2 Ang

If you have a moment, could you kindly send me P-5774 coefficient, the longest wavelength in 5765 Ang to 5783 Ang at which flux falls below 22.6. 5781.5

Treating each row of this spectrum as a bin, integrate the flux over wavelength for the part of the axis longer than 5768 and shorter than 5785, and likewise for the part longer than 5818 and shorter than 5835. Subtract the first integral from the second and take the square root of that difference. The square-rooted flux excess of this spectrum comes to 6.0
